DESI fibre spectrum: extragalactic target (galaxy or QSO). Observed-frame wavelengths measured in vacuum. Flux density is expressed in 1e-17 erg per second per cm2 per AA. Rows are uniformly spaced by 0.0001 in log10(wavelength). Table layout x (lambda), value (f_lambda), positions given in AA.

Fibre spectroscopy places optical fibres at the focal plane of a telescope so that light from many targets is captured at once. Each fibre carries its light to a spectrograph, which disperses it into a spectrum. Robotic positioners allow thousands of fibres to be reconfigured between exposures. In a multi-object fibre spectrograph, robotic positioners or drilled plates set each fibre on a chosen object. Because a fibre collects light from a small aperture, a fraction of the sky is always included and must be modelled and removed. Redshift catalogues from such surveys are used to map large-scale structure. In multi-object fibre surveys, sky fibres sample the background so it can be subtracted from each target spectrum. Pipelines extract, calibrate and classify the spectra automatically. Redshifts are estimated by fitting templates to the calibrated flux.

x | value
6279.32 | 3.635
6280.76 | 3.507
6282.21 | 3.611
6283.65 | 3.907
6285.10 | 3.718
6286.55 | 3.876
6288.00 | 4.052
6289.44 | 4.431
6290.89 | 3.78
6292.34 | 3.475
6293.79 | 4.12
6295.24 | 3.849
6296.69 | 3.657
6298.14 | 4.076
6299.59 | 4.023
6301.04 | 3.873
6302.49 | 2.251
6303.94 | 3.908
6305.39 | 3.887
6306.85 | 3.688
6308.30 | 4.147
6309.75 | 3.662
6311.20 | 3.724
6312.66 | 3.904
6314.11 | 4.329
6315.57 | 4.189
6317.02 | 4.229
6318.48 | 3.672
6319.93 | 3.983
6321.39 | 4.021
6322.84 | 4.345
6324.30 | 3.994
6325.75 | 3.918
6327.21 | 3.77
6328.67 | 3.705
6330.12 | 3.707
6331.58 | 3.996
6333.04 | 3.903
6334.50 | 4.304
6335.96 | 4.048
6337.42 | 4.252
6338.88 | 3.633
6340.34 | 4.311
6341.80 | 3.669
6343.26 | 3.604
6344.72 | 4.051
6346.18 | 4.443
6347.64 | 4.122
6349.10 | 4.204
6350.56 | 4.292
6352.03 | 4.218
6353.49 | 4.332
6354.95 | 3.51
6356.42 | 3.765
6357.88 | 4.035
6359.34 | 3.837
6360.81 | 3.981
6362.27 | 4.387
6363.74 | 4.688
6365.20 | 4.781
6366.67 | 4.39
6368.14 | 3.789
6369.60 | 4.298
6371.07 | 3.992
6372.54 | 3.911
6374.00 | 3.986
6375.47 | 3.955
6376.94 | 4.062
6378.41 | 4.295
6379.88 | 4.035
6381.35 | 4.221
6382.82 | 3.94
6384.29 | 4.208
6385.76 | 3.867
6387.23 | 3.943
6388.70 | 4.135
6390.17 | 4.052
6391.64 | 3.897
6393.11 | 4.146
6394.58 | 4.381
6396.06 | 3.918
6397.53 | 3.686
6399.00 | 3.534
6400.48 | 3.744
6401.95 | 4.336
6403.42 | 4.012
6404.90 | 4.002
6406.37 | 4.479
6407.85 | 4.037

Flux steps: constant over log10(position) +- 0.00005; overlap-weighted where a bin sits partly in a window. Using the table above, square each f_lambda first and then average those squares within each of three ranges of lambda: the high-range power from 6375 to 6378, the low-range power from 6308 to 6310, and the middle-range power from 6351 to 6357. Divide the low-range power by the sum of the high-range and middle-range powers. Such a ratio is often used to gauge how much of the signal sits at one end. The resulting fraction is 0.48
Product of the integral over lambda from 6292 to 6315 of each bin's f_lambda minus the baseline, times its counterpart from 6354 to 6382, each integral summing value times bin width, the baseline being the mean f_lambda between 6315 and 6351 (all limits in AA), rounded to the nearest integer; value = -13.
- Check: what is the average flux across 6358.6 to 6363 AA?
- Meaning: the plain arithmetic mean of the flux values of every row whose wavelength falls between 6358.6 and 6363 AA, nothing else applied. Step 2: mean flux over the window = 4.07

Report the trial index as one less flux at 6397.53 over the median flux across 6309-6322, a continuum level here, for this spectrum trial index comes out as 0.07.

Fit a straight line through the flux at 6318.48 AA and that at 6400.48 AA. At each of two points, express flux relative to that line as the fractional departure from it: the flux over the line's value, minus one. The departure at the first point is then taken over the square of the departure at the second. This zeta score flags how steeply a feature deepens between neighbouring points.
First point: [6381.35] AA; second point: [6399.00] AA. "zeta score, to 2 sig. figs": 43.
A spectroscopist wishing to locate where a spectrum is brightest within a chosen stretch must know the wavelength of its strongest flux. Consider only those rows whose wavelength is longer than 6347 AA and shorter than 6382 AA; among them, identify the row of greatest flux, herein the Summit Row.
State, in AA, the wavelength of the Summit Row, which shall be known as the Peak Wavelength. 6365.20 AA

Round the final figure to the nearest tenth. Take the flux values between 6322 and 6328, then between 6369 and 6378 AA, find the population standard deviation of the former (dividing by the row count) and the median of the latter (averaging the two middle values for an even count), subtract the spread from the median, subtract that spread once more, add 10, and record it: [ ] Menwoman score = 13.6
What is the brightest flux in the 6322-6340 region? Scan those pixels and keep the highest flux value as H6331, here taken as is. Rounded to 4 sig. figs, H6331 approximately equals 4.345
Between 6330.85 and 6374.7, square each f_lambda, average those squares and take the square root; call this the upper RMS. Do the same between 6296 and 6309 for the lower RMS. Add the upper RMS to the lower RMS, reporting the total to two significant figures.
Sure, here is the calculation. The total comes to 7.9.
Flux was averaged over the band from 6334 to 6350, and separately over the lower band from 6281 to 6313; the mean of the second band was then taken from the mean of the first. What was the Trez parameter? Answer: 0.26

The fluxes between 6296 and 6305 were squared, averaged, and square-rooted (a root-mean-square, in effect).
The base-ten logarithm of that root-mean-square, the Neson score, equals 0.567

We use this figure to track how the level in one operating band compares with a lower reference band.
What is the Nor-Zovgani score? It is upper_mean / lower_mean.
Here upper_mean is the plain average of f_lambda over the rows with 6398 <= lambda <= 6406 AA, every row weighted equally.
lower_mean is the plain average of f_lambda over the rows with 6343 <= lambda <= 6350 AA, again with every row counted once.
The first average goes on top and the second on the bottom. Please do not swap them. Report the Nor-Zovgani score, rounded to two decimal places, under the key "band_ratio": 0.96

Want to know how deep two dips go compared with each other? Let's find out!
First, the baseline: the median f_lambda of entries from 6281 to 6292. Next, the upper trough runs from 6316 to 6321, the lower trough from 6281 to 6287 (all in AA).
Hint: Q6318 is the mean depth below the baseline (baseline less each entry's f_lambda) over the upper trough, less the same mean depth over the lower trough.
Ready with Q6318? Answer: -0.2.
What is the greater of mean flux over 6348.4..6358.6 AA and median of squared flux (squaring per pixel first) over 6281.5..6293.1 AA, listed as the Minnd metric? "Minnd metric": 14.7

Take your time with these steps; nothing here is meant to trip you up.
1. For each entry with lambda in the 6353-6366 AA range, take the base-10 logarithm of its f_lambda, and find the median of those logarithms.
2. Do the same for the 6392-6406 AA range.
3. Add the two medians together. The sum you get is 1.21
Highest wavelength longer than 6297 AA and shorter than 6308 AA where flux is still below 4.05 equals 6306.85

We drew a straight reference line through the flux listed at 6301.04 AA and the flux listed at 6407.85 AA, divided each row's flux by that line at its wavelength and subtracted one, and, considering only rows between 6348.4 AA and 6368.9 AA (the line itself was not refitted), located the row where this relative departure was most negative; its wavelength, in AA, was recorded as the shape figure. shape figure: 6354.95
